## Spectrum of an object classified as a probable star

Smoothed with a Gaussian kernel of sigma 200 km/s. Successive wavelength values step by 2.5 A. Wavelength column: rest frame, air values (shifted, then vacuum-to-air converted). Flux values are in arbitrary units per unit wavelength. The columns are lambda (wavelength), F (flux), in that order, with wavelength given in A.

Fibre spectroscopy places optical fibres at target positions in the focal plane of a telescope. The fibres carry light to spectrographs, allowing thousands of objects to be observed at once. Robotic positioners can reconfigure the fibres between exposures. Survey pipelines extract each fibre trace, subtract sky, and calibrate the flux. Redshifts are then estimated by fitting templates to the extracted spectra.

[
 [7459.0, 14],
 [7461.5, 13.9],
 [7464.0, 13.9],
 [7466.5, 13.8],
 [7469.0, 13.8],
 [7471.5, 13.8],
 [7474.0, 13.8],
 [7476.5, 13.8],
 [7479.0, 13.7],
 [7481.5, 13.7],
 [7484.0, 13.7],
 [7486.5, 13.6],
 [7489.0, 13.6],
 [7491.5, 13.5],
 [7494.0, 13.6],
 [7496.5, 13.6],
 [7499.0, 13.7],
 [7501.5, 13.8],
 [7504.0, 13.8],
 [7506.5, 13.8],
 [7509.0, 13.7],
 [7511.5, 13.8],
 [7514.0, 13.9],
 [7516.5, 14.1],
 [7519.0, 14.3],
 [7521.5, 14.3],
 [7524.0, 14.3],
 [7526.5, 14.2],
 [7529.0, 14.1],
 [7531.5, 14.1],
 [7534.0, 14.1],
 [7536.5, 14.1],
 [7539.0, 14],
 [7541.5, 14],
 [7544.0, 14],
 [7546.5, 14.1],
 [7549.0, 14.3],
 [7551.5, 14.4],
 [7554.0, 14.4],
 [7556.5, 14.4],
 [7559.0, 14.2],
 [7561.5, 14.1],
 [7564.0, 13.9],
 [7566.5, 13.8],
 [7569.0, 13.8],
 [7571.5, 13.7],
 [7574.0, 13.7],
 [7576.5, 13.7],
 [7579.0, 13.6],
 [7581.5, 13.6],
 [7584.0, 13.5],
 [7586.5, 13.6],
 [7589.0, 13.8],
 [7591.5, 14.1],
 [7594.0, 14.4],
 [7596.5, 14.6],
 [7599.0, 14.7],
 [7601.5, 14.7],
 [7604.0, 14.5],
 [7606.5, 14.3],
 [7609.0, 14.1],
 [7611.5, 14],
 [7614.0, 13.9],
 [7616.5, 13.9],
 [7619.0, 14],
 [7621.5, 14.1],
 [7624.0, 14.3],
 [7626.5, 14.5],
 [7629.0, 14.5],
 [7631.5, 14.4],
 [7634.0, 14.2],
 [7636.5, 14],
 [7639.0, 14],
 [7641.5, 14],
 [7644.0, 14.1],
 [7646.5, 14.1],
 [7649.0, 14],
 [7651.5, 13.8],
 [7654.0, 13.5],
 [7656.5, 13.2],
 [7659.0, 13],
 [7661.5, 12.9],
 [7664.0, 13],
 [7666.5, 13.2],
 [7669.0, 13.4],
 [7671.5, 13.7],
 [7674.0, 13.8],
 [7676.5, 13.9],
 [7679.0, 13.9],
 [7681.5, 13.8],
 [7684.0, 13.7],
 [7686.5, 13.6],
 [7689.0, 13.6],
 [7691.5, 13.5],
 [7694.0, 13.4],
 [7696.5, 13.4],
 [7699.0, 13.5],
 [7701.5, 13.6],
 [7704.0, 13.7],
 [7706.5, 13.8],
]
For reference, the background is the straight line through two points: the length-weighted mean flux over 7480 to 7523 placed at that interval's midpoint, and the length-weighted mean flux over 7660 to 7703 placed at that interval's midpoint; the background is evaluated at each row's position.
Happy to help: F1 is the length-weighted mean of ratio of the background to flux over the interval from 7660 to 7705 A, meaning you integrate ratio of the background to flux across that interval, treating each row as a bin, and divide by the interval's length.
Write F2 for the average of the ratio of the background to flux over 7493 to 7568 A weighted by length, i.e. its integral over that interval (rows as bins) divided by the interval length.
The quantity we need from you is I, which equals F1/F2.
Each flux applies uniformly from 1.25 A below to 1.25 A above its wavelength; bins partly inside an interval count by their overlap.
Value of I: 1.02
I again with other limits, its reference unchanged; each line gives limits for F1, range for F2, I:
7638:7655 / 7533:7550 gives 1.00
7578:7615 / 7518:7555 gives 1.00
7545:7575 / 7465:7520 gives 0.97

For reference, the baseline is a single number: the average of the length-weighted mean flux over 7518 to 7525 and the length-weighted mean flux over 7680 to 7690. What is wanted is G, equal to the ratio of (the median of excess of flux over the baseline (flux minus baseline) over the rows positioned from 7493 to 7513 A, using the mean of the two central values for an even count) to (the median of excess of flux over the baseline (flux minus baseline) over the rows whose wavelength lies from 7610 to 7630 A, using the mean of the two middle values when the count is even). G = -4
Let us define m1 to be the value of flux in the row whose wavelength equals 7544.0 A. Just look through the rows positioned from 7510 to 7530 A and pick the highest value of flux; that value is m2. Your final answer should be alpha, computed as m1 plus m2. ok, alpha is 28.3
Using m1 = 14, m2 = 14.3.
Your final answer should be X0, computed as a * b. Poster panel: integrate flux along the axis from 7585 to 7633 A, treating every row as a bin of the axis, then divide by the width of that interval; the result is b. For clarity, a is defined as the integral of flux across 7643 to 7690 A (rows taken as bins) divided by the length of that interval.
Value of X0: 193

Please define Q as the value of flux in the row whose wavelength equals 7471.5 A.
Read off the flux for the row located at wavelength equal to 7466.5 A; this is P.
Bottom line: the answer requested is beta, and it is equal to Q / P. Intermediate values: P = 13.8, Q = 13.8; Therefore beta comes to 1.00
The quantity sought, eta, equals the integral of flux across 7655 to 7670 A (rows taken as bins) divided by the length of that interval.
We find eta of 13.1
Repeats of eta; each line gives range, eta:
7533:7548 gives 14.1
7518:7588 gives 14.0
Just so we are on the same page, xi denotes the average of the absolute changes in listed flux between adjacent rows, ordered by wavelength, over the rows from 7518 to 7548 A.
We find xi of 0.036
